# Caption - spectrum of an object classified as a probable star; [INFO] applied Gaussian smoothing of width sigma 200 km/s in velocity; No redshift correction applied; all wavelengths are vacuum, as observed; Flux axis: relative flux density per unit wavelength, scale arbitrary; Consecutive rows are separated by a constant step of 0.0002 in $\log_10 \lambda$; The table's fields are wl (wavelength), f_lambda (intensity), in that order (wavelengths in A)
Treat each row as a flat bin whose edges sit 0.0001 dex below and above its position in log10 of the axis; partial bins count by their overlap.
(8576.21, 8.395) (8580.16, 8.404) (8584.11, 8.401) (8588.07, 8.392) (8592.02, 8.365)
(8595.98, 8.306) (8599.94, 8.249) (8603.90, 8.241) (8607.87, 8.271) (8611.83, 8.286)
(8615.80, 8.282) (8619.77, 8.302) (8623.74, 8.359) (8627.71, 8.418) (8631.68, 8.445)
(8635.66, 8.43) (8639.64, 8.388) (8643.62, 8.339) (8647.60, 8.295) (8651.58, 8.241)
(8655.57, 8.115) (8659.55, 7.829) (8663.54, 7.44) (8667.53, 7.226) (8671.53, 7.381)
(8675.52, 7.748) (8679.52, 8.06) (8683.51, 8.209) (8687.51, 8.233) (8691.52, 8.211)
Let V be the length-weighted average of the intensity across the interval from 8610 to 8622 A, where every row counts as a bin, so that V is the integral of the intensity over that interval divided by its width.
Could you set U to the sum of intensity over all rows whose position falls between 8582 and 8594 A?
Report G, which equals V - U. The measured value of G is -16.9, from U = 25.2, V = 8.29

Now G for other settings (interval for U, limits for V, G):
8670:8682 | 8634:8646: -14.8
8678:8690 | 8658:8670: -17.0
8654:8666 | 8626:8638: -15.0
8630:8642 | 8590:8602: -17.0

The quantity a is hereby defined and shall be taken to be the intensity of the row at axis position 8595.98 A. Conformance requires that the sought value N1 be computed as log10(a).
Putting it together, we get 0.919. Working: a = 8.306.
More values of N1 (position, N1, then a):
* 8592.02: 0.922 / 8.365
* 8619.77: 0.919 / 8.302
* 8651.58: 0.916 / 8.241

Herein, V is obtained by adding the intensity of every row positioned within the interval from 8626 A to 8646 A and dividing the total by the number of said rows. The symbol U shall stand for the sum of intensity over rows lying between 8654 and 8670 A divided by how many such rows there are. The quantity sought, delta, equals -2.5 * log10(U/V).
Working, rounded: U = 7.65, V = 8.40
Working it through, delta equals 0.10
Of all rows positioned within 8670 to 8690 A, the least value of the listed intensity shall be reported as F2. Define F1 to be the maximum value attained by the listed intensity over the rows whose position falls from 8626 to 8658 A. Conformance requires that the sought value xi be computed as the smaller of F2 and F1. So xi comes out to 7.38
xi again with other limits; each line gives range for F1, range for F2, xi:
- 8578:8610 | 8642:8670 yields 7.23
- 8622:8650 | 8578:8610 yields 8.24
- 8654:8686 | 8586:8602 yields 8.21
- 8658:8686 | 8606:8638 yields 8.21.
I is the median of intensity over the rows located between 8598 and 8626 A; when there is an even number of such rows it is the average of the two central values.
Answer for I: 8.28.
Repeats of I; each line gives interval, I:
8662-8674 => 7.38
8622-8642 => 8.42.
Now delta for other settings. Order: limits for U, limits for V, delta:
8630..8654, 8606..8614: -0.01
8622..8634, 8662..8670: -0.15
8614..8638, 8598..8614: -0.01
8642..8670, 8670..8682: -0.03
